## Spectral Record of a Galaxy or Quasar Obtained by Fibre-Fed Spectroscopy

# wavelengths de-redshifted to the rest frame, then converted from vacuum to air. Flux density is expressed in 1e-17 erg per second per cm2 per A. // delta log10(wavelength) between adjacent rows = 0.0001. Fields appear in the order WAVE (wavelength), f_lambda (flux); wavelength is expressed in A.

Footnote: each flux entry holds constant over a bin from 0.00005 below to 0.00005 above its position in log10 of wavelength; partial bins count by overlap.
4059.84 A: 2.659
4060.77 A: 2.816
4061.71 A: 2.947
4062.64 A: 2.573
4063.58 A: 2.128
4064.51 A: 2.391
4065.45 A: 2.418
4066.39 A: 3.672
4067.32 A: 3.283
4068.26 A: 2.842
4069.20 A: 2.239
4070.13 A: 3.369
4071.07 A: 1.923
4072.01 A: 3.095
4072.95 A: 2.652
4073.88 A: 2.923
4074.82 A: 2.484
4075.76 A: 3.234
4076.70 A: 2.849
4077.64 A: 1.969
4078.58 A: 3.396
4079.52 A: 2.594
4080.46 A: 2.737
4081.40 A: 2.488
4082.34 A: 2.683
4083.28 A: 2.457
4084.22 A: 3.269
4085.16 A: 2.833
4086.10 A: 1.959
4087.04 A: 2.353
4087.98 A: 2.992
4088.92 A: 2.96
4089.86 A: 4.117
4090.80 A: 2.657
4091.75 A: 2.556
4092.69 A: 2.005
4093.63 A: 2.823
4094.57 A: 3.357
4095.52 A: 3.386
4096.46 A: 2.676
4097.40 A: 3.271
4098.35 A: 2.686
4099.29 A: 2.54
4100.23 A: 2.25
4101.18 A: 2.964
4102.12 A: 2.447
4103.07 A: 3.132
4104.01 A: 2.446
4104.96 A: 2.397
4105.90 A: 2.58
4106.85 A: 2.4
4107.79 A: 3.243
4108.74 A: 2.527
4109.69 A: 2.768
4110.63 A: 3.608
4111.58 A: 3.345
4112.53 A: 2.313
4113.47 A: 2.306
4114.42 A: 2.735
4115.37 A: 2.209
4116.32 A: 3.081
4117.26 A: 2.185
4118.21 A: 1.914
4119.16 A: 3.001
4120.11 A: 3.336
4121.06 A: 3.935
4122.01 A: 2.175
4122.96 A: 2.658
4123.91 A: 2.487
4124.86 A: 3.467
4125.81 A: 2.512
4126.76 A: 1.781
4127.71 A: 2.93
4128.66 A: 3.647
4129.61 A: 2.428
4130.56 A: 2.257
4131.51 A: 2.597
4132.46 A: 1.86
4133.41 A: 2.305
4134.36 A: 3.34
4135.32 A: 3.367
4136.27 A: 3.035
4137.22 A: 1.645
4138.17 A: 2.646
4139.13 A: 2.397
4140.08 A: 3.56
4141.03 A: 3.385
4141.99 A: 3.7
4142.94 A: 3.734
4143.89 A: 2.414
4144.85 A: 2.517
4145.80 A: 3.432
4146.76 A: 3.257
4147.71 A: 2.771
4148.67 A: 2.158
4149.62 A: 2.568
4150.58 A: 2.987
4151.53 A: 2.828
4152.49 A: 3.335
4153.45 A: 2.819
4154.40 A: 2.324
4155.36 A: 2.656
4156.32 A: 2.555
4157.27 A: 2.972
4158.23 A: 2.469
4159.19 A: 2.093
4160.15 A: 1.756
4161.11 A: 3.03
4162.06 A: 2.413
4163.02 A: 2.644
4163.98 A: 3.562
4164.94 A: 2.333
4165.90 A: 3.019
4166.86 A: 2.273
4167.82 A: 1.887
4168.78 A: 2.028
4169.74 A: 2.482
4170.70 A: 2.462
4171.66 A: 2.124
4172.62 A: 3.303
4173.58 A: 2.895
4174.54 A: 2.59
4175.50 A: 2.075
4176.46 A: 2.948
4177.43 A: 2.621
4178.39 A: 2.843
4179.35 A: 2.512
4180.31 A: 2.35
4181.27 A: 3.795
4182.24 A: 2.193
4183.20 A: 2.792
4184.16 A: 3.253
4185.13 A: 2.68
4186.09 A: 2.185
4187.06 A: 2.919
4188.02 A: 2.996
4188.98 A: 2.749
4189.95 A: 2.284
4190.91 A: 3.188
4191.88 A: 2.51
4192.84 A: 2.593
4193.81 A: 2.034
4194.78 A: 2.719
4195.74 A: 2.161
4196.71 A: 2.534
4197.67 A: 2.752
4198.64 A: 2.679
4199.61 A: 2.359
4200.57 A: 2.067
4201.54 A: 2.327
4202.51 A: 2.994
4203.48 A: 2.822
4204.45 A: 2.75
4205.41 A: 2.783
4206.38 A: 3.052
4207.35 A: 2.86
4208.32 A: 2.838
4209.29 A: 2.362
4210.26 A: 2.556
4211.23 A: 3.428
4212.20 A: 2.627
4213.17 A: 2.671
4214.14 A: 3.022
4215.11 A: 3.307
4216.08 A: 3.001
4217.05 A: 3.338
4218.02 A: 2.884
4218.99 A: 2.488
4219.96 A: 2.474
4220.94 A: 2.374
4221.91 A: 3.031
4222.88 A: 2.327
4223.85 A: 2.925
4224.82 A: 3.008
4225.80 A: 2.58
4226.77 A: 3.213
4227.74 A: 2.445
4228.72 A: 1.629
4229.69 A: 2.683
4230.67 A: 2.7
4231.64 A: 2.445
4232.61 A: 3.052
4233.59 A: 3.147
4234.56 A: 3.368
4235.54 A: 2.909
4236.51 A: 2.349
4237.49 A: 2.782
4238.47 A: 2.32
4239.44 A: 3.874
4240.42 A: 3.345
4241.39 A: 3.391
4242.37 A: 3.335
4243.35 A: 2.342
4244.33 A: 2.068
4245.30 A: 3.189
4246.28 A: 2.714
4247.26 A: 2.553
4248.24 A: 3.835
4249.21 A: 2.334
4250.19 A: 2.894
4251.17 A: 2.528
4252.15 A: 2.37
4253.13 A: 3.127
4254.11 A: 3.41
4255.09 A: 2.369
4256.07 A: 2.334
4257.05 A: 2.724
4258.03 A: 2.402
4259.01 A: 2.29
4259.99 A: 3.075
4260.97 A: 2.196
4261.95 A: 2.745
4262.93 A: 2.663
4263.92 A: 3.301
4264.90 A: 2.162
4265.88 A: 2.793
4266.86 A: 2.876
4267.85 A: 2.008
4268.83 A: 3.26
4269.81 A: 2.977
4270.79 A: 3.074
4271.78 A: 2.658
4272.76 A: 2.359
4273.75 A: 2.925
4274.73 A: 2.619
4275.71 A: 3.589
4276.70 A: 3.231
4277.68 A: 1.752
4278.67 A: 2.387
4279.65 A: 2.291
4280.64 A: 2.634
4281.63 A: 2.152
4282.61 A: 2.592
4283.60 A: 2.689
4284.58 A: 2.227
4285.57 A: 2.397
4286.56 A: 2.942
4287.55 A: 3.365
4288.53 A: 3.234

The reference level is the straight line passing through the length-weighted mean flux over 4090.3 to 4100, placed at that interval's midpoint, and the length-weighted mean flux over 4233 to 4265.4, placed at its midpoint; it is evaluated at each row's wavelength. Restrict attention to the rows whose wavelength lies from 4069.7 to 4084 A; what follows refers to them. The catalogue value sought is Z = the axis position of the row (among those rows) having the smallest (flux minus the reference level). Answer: 4071.07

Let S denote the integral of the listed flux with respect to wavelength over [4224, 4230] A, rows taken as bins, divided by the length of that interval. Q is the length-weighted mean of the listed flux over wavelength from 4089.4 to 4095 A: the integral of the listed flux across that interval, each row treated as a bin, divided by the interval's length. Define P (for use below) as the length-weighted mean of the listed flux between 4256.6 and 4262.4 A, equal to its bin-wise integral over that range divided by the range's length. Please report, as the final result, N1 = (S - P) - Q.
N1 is -2.9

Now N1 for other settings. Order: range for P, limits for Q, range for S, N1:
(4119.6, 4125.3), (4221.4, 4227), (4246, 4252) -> -3.0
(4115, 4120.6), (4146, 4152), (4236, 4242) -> -2.4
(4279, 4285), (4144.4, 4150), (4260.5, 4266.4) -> -2.6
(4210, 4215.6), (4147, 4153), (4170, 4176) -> -3.2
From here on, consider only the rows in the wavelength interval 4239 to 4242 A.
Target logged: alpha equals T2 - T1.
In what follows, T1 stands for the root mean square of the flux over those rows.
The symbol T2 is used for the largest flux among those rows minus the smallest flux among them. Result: -3.0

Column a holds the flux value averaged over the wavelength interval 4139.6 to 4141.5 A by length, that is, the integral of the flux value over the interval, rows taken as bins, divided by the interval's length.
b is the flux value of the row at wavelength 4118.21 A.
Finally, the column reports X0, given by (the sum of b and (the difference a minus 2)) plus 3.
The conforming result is 6.40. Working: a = 3.48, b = 1.914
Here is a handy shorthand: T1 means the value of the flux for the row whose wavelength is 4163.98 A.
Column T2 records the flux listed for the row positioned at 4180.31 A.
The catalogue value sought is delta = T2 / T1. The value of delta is 0.7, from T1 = 3.562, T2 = 2.35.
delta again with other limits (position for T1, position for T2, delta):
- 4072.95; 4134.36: 1.3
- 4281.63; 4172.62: 1.5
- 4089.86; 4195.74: 0.5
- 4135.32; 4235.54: 0.9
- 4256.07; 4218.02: 1.2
